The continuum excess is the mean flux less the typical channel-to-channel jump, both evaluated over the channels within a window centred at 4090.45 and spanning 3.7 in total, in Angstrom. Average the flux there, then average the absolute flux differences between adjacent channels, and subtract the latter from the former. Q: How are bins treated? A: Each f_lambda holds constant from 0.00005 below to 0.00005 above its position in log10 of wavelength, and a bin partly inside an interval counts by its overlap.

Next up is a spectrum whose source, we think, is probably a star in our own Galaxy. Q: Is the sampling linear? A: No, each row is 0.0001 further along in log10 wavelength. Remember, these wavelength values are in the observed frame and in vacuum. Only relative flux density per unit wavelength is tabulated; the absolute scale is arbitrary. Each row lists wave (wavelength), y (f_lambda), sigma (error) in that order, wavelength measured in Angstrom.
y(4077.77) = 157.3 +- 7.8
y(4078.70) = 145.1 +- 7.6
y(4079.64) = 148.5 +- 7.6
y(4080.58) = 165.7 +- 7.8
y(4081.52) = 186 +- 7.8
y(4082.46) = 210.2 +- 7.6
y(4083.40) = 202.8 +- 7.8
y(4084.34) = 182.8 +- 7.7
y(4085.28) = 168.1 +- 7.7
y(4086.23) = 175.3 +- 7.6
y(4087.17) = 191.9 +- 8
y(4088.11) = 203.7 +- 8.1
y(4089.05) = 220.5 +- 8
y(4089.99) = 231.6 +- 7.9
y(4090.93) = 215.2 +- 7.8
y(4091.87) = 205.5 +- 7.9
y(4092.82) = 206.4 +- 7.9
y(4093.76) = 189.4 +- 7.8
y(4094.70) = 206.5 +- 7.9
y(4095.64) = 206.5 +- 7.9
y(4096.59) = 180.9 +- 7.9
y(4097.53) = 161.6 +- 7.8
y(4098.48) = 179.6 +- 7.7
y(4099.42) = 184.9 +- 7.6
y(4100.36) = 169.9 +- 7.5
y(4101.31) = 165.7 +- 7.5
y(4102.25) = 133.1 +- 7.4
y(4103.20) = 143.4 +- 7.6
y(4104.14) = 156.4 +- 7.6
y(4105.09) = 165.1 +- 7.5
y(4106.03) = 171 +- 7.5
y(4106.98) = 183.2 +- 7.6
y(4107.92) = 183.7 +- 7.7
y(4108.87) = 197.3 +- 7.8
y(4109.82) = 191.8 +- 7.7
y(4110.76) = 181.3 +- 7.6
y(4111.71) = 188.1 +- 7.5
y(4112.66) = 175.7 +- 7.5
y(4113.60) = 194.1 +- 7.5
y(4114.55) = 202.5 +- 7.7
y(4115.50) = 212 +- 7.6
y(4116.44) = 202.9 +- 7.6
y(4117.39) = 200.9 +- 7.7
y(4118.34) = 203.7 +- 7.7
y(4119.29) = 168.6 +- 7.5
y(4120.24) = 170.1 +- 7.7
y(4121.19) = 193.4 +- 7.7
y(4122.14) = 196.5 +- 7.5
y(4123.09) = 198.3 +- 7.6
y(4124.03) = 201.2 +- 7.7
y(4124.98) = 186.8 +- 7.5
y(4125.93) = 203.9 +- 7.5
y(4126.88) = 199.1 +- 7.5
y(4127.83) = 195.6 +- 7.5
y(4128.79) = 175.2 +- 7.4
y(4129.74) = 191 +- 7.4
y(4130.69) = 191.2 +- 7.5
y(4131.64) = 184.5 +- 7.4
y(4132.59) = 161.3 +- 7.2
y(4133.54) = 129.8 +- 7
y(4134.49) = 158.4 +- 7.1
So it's 206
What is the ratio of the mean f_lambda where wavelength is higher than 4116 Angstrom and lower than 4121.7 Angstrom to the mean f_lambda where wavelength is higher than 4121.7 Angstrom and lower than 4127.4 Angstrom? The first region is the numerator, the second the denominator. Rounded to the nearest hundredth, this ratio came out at 0.96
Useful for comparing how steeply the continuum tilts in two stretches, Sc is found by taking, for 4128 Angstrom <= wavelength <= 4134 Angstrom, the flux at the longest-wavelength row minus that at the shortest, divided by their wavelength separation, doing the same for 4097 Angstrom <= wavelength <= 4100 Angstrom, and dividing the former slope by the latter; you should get -0.8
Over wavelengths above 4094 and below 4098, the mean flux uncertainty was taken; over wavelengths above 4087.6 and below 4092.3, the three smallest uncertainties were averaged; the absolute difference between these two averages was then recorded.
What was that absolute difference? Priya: 0.01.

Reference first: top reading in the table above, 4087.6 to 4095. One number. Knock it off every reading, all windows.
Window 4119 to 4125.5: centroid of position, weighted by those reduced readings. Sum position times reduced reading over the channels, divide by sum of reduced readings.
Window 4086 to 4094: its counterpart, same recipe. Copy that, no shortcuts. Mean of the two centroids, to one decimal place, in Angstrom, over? 4105.7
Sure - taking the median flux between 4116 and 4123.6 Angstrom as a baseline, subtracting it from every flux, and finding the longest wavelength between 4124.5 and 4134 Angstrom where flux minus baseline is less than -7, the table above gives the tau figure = 4133.54 Angstrom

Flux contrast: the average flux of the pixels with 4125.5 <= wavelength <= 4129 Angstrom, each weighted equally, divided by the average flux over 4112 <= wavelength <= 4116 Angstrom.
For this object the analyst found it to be 0.99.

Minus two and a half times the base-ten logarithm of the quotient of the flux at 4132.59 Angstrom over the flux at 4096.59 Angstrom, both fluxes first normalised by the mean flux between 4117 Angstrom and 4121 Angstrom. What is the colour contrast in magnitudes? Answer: 0.12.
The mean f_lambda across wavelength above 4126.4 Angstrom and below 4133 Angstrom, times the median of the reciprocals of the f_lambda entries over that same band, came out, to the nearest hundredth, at 0.97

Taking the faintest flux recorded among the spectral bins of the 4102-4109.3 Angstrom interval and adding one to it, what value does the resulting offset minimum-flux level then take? 134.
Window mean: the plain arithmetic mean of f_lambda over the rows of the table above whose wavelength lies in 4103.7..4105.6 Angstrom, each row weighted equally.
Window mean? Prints 161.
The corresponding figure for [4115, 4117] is 207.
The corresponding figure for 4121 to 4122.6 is 195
